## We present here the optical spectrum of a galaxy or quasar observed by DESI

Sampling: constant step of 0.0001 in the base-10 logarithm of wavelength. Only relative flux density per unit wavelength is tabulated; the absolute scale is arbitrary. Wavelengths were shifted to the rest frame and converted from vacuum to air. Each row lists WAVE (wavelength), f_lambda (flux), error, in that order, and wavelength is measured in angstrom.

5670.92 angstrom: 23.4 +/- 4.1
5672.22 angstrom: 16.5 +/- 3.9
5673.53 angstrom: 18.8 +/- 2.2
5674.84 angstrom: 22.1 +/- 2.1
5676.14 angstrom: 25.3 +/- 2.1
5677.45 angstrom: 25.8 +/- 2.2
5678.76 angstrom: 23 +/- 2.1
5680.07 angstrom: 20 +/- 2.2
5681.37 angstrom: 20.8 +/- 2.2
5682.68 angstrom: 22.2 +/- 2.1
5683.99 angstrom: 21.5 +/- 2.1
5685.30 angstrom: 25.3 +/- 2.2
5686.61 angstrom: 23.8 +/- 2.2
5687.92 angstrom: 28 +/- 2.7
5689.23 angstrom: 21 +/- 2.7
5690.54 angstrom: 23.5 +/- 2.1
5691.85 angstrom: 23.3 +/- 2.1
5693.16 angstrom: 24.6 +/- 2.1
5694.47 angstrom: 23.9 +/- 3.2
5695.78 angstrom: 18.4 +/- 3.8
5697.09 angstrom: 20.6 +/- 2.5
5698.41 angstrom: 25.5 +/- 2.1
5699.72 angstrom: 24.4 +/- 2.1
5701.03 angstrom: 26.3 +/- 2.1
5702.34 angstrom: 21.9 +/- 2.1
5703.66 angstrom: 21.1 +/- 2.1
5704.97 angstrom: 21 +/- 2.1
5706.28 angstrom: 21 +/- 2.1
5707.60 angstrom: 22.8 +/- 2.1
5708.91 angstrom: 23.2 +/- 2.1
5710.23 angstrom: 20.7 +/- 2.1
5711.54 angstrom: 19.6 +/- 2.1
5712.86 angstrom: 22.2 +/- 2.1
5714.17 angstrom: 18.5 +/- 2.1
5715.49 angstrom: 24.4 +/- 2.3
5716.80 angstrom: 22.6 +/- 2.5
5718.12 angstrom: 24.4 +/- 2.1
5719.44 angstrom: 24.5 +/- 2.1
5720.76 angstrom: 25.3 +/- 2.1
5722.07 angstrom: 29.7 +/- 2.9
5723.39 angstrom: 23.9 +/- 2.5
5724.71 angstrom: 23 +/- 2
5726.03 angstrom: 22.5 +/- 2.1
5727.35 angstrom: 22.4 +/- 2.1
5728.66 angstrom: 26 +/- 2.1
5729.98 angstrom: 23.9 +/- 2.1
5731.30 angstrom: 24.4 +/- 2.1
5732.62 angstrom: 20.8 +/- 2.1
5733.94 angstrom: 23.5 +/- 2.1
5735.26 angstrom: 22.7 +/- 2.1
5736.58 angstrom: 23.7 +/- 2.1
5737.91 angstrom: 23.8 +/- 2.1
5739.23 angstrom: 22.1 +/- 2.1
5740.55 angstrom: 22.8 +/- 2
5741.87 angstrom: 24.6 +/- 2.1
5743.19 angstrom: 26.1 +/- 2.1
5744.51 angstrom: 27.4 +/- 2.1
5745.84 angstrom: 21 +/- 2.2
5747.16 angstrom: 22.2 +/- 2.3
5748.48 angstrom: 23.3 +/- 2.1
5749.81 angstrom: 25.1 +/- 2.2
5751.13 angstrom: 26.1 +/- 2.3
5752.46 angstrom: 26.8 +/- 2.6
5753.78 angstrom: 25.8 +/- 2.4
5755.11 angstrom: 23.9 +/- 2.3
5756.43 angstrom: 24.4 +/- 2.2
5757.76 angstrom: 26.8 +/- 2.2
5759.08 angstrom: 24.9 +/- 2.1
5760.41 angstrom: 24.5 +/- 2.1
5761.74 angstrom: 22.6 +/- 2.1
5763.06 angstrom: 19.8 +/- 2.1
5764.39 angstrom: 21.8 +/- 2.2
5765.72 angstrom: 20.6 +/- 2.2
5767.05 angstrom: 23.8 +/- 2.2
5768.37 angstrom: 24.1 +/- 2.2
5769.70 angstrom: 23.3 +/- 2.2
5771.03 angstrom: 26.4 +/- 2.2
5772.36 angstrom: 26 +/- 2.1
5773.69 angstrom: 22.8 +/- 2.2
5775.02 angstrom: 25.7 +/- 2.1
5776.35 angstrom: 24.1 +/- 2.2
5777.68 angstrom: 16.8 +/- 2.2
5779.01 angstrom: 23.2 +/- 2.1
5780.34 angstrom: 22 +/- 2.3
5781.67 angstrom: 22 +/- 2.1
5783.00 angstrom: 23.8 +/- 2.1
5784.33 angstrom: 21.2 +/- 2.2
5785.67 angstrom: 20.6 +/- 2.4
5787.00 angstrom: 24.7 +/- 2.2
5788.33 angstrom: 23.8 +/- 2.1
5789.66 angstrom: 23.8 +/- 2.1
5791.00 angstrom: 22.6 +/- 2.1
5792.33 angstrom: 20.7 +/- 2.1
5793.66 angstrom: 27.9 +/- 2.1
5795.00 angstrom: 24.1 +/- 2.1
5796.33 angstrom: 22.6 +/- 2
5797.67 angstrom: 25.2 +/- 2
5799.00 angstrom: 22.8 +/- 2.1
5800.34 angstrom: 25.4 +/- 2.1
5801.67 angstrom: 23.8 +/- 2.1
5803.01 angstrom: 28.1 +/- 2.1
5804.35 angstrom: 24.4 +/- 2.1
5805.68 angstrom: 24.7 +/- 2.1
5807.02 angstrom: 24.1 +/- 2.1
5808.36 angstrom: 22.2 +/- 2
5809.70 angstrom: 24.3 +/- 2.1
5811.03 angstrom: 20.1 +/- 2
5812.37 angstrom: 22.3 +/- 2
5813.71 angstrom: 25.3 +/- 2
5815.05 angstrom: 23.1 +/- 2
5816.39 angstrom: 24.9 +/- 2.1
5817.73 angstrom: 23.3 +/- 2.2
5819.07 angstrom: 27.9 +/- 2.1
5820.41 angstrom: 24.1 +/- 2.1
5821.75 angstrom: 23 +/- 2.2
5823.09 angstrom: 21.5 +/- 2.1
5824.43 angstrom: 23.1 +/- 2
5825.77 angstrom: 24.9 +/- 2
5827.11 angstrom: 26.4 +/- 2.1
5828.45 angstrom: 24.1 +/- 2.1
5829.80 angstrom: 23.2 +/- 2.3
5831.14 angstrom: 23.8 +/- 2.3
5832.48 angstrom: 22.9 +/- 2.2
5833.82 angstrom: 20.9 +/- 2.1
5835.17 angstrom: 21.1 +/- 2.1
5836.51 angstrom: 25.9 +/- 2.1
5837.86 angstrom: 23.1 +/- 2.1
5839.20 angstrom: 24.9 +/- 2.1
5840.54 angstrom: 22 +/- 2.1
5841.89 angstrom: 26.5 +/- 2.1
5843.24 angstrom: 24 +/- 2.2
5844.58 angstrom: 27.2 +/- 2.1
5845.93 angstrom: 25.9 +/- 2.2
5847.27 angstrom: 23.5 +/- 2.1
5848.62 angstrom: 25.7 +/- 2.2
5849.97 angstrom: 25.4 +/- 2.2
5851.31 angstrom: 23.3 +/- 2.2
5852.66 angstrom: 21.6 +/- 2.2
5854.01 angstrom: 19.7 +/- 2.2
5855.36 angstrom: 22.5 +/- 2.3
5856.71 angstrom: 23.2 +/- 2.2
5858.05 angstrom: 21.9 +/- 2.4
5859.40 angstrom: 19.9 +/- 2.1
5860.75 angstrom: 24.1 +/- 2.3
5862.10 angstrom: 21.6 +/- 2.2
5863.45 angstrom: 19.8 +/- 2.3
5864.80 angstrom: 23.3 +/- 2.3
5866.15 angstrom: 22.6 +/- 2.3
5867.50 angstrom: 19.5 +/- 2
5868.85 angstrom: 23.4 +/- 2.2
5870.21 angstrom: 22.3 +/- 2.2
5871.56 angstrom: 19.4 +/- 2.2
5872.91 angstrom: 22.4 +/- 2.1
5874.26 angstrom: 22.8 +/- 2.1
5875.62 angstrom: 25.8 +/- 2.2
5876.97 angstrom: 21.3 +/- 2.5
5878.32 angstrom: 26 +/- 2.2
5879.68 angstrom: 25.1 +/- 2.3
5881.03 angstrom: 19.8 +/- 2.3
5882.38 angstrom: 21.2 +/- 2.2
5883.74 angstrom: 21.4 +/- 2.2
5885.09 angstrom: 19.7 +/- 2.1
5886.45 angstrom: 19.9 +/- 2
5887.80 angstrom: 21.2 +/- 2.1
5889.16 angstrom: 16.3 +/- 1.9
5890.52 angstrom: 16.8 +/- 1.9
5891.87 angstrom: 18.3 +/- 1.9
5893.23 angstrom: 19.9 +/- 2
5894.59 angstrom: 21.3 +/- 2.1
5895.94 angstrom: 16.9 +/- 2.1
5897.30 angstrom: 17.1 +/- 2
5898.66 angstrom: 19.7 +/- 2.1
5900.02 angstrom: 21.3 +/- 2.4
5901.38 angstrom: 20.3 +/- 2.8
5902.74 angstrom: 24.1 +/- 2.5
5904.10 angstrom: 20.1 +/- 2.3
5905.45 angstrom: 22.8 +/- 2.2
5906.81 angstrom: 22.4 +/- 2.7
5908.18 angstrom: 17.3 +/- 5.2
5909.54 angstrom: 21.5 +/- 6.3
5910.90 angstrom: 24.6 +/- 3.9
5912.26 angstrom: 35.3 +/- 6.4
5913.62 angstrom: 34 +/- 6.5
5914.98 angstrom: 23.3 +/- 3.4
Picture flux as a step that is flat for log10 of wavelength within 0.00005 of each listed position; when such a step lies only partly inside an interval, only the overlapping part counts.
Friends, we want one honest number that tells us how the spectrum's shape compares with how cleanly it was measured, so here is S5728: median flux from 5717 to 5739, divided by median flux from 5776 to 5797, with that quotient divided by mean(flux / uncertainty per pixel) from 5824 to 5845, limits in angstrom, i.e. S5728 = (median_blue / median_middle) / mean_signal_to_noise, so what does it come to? 0.092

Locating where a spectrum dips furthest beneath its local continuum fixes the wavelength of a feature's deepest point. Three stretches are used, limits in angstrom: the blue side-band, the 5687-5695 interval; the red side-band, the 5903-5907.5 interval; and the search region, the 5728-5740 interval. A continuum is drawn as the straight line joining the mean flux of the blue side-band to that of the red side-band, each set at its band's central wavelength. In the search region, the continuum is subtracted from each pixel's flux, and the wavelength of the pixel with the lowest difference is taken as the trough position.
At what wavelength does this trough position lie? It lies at 5732.62 angstrom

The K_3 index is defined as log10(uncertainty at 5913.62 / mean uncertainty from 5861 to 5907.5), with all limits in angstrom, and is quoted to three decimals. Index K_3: 0.470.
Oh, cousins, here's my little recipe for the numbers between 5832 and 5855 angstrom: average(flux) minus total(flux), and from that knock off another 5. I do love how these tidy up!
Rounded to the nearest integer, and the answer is -385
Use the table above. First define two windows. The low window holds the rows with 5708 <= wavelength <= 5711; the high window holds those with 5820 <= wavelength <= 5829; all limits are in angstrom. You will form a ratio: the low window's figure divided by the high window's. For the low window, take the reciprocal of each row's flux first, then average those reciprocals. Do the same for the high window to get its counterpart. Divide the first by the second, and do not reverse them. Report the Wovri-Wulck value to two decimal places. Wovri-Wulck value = 1.09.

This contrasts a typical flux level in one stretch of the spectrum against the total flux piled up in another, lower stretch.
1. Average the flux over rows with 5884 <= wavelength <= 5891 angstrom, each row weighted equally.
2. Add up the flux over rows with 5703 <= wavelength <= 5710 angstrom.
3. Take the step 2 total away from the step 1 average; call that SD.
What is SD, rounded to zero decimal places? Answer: -90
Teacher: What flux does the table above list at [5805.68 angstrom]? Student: 24.7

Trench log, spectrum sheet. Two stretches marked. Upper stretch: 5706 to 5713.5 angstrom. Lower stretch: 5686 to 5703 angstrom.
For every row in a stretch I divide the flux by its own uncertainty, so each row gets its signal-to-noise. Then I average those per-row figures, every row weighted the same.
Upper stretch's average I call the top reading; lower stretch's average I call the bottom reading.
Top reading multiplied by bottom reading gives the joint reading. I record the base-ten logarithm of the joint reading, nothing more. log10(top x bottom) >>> 2.01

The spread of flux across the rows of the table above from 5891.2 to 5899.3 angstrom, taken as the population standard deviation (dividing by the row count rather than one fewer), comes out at 1.58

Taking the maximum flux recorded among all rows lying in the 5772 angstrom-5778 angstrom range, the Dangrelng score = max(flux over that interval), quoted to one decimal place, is 26.0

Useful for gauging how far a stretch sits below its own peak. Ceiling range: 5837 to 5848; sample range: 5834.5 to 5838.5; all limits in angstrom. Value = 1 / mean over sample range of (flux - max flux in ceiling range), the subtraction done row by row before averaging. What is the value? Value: -0.26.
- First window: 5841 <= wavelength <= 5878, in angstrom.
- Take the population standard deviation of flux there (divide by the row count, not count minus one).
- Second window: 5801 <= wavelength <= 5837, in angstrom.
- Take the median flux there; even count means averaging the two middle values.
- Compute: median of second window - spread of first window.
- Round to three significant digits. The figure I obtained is 21.6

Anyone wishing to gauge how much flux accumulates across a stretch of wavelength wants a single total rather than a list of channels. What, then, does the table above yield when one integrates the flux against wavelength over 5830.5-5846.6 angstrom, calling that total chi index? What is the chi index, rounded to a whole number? 387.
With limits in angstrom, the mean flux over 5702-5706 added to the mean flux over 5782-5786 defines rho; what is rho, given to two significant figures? 43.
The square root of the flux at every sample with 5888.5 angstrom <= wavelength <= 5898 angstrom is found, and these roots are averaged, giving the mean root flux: 4.25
